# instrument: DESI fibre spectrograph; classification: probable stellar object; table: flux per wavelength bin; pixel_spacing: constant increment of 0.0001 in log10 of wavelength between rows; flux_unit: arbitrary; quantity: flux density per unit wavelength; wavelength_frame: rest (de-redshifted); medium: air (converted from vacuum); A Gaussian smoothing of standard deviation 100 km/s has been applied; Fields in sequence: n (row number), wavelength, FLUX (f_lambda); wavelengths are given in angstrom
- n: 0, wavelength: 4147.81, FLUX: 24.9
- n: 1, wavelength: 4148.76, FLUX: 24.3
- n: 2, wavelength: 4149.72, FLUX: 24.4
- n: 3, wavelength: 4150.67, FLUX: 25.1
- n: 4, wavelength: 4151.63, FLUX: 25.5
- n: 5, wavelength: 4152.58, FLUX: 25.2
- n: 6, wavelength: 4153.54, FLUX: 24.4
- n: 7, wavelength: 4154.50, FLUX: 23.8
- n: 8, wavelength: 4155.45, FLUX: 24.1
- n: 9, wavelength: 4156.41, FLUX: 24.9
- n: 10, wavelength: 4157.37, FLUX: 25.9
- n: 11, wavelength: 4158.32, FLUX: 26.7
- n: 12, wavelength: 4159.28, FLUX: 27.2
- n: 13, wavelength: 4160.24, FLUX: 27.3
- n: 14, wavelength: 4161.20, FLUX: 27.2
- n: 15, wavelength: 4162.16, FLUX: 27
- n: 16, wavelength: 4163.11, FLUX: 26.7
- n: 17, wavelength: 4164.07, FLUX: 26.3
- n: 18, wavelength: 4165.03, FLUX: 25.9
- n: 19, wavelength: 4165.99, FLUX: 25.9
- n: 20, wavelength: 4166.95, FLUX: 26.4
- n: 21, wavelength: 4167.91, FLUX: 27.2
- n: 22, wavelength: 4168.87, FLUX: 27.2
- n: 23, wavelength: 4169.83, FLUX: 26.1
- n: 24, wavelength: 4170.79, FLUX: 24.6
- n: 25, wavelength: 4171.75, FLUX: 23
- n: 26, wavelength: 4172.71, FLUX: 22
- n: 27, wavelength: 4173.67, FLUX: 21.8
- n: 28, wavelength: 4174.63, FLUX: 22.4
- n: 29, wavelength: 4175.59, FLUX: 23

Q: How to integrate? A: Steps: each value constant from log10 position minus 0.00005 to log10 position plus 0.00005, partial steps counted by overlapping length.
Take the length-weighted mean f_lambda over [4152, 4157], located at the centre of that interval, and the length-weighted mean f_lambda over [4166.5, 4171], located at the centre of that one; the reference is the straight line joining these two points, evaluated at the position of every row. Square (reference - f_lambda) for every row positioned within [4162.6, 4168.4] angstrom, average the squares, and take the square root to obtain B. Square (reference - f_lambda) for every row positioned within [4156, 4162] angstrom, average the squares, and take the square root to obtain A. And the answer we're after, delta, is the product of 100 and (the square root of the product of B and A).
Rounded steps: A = 1.6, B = 0.61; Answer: 99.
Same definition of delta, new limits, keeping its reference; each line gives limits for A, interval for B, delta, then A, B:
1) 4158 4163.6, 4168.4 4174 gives 242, 1.7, 3.44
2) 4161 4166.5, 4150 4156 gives 96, 1.1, 0.88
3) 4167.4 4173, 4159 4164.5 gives 207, 2.7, 1.58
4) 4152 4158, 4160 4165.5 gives 95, 0.7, 1.34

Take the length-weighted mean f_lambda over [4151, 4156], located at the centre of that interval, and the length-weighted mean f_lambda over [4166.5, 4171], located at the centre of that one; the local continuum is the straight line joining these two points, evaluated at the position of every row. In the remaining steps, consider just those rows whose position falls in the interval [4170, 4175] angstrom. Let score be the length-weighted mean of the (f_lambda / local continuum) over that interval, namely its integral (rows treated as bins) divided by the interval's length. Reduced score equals 0.86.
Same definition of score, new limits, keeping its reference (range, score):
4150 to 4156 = 1.01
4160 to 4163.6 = 1.06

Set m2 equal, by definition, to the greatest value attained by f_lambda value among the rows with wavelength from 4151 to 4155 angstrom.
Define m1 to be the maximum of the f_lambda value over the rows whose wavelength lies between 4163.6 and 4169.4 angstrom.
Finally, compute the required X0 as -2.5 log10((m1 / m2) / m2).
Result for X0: 3.45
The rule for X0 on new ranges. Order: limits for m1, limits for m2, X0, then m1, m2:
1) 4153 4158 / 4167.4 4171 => 3.64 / 25.9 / 27.2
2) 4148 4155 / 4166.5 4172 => 3.66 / 25.5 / 27.2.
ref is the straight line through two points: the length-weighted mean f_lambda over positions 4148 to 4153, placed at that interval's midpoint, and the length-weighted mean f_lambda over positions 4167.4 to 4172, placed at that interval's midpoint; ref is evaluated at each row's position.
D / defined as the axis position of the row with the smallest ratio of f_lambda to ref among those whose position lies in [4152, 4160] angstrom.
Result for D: 4154.50 angstrom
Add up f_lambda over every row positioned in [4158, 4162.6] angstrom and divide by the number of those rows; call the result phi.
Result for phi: 27.1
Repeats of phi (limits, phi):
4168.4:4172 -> 25.2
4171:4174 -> 22.3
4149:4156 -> 24.6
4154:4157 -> 24.3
